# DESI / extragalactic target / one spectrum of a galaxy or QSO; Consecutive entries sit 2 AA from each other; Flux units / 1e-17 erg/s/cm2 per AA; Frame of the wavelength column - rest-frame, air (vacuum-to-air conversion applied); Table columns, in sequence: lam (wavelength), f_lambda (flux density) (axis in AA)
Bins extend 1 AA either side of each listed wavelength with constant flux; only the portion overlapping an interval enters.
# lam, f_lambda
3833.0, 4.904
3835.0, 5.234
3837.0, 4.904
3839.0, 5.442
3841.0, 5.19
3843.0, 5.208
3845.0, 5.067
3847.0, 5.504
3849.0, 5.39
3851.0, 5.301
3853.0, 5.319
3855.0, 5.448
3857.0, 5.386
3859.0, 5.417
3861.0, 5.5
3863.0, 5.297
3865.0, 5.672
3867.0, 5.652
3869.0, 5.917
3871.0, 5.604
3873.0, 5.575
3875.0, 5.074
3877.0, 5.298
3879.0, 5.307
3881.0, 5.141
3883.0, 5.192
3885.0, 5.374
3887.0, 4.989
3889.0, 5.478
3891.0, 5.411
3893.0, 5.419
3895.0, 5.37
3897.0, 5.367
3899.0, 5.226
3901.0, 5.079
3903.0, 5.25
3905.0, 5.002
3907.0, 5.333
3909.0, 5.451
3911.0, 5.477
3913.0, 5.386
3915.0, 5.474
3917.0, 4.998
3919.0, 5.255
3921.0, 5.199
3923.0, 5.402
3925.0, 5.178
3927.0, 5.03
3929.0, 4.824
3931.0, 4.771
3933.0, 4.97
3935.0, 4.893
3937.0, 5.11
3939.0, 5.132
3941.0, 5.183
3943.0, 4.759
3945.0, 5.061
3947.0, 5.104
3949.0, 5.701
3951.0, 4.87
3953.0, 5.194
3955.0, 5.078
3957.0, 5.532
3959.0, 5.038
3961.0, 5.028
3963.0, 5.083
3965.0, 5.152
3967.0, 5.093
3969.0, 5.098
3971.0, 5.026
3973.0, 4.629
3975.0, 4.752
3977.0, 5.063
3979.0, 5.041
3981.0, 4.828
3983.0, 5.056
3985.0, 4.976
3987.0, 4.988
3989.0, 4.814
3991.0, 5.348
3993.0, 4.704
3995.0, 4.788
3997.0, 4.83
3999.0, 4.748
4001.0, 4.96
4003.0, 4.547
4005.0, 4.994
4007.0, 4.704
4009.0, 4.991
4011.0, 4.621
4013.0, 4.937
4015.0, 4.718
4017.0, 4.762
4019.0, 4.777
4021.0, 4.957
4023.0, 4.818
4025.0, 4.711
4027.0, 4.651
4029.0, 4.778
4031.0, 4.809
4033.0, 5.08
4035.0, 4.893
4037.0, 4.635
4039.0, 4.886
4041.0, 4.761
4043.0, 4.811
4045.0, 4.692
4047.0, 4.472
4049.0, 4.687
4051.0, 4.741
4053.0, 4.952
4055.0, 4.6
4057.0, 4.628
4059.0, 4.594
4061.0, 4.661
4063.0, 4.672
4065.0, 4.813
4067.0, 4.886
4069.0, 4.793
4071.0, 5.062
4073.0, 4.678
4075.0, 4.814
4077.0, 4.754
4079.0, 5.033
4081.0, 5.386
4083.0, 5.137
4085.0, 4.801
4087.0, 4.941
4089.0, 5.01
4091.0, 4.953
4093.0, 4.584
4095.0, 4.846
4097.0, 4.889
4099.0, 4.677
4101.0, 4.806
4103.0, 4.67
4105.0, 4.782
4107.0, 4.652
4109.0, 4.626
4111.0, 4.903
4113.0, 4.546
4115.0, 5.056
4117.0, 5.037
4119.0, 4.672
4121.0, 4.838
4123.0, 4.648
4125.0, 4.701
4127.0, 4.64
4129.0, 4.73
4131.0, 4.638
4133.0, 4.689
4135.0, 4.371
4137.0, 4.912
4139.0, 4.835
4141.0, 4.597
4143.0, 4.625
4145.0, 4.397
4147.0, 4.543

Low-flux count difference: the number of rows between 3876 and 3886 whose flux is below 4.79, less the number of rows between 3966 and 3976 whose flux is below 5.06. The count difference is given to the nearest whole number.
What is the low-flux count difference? -3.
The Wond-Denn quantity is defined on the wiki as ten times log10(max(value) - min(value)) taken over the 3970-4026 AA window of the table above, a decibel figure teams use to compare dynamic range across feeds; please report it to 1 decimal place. -1.0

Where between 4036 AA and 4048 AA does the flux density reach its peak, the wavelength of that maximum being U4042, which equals 4039.0 AA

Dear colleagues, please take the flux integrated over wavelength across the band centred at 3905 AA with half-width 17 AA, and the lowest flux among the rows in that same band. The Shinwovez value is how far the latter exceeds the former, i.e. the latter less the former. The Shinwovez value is -175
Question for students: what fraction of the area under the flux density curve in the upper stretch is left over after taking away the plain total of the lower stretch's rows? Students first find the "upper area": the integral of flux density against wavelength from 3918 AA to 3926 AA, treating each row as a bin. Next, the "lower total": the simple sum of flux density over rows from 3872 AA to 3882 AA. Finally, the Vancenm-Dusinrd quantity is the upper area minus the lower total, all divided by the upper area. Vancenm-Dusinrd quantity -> 0.4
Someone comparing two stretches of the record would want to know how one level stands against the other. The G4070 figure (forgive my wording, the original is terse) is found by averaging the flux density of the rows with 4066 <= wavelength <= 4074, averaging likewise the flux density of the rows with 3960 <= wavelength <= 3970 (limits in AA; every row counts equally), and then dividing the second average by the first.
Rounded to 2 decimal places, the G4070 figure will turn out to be 1.05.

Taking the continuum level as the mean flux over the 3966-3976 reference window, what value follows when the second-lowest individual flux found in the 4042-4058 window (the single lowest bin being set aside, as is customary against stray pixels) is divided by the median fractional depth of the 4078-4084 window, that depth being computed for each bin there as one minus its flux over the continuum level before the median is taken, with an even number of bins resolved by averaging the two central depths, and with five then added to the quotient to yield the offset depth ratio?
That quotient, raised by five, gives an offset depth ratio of -99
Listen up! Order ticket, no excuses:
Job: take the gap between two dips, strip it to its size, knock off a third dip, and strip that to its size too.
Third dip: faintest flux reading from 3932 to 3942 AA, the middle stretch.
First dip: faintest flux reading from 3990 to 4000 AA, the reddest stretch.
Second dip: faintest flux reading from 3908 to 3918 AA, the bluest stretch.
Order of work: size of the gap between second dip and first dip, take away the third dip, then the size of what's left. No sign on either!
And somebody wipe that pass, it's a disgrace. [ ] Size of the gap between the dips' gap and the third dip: 4.6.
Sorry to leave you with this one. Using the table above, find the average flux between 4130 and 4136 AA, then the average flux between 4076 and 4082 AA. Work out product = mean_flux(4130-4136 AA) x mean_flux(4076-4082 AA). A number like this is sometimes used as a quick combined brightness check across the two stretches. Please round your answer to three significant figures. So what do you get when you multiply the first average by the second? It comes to 23.1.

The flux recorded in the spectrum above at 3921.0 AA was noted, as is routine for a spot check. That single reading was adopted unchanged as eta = 5.199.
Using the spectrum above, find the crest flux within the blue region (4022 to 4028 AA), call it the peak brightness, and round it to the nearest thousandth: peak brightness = 4.818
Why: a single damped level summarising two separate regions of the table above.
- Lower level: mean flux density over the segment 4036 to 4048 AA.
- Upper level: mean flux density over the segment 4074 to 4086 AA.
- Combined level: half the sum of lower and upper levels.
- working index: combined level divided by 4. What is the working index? 1.21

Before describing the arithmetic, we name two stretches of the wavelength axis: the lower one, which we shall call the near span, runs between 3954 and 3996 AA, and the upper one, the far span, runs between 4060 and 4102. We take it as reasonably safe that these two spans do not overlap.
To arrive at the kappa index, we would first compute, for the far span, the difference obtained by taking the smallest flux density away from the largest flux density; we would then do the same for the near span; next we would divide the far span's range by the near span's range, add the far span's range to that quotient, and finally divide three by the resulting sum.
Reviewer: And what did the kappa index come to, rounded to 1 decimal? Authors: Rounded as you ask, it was 1.8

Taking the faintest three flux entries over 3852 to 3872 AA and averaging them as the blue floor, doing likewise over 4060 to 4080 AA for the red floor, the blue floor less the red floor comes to 0.66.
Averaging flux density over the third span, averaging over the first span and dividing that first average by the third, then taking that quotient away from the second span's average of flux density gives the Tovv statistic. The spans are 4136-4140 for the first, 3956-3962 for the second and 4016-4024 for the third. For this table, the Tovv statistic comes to 4.19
